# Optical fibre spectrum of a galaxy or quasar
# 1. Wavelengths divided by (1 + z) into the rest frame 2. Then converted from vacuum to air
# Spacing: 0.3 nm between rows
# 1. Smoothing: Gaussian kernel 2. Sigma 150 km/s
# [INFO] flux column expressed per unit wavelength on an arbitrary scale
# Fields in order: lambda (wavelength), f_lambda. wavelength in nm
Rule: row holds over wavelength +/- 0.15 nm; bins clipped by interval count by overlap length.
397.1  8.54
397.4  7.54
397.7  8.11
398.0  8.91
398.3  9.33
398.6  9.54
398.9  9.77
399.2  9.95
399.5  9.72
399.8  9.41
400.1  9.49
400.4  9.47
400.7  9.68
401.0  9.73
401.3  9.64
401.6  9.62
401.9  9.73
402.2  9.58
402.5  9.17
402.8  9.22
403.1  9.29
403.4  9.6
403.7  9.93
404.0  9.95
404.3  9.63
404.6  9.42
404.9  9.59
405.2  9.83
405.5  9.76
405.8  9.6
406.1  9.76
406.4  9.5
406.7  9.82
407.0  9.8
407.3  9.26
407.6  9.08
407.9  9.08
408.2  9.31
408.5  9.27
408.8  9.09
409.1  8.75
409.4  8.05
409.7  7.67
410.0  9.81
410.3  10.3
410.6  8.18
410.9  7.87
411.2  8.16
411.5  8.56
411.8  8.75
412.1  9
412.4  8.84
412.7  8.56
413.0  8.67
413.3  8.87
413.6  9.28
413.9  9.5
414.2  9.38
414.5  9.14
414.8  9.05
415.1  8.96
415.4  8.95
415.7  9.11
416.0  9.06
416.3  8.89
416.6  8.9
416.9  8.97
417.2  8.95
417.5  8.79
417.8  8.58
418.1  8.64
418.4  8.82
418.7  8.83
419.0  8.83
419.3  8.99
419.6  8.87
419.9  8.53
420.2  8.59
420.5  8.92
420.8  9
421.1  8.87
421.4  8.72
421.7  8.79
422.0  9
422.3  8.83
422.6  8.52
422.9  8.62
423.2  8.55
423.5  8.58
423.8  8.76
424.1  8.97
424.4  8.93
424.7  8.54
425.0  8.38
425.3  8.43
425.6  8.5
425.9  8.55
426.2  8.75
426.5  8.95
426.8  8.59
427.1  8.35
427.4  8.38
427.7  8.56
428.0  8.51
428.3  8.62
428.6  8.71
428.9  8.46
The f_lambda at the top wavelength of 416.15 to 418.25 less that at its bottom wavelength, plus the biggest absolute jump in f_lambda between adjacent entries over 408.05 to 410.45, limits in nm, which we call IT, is 1.9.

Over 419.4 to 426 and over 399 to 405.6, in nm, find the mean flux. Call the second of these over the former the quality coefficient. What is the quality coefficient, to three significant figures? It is 1.10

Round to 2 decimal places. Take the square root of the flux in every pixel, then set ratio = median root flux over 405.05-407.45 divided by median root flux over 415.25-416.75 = 1.04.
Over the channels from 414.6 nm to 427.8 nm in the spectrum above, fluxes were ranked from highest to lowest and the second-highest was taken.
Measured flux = 9.06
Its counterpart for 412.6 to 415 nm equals 9.38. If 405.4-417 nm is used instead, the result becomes 9.82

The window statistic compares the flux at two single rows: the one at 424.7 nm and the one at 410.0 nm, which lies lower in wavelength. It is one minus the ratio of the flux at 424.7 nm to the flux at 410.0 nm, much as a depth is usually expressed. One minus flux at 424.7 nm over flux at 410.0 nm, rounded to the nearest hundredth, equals 0.13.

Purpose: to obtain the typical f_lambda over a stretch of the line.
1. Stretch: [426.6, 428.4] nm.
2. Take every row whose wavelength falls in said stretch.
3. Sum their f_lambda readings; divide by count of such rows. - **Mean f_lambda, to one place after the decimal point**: 8.5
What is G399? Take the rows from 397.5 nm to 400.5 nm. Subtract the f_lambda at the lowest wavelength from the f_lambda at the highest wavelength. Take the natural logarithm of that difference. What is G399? 0.31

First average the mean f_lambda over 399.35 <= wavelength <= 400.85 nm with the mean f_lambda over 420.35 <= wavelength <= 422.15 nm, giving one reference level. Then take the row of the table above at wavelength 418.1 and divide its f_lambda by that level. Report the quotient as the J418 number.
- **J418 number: 0.94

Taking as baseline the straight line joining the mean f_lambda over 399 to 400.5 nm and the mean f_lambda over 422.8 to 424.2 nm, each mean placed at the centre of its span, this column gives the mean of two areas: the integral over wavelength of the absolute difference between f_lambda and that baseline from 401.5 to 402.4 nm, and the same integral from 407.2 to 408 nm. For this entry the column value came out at 0.13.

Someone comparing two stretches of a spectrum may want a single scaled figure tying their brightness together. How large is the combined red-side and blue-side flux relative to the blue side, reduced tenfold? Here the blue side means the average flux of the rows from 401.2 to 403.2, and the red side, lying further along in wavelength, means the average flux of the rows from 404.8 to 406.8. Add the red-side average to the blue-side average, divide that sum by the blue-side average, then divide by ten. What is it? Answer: 0.202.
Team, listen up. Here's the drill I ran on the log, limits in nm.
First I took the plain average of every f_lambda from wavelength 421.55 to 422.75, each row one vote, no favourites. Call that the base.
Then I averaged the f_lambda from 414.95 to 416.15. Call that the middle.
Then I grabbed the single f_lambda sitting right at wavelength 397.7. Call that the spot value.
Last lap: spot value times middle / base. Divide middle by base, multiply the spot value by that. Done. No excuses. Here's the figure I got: 8.3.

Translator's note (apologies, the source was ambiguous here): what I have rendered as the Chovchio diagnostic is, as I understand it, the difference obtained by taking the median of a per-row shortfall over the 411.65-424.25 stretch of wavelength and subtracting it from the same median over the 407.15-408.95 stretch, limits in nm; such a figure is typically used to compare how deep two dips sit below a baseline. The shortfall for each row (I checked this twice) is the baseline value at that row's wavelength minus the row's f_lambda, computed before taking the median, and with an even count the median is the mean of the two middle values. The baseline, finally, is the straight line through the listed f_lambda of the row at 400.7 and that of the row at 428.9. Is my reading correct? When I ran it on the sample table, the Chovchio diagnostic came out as 0.12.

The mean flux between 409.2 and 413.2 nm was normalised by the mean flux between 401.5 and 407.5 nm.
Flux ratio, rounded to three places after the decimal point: 0.901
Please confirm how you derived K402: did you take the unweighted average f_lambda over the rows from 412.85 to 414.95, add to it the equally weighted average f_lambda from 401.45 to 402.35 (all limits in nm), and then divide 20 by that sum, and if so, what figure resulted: 1.07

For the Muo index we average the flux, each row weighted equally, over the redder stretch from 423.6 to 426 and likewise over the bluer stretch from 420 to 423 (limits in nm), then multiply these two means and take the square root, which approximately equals 8.71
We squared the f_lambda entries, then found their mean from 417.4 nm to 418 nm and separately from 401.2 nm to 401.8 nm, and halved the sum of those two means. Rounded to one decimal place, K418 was 84.1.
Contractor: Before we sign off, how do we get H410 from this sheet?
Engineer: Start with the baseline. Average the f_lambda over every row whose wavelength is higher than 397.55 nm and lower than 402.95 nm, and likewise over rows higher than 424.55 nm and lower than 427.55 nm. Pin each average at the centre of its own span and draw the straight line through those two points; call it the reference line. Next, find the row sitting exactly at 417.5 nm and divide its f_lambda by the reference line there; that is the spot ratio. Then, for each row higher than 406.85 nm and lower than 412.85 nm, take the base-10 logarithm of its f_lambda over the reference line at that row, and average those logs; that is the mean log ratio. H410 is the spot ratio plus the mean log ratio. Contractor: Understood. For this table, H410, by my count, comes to 0.98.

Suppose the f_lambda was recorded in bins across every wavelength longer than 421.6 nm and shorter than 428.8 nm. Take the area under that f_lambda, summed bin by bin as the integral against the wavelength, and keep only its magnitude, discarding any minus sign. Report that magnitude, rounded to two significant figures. 62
